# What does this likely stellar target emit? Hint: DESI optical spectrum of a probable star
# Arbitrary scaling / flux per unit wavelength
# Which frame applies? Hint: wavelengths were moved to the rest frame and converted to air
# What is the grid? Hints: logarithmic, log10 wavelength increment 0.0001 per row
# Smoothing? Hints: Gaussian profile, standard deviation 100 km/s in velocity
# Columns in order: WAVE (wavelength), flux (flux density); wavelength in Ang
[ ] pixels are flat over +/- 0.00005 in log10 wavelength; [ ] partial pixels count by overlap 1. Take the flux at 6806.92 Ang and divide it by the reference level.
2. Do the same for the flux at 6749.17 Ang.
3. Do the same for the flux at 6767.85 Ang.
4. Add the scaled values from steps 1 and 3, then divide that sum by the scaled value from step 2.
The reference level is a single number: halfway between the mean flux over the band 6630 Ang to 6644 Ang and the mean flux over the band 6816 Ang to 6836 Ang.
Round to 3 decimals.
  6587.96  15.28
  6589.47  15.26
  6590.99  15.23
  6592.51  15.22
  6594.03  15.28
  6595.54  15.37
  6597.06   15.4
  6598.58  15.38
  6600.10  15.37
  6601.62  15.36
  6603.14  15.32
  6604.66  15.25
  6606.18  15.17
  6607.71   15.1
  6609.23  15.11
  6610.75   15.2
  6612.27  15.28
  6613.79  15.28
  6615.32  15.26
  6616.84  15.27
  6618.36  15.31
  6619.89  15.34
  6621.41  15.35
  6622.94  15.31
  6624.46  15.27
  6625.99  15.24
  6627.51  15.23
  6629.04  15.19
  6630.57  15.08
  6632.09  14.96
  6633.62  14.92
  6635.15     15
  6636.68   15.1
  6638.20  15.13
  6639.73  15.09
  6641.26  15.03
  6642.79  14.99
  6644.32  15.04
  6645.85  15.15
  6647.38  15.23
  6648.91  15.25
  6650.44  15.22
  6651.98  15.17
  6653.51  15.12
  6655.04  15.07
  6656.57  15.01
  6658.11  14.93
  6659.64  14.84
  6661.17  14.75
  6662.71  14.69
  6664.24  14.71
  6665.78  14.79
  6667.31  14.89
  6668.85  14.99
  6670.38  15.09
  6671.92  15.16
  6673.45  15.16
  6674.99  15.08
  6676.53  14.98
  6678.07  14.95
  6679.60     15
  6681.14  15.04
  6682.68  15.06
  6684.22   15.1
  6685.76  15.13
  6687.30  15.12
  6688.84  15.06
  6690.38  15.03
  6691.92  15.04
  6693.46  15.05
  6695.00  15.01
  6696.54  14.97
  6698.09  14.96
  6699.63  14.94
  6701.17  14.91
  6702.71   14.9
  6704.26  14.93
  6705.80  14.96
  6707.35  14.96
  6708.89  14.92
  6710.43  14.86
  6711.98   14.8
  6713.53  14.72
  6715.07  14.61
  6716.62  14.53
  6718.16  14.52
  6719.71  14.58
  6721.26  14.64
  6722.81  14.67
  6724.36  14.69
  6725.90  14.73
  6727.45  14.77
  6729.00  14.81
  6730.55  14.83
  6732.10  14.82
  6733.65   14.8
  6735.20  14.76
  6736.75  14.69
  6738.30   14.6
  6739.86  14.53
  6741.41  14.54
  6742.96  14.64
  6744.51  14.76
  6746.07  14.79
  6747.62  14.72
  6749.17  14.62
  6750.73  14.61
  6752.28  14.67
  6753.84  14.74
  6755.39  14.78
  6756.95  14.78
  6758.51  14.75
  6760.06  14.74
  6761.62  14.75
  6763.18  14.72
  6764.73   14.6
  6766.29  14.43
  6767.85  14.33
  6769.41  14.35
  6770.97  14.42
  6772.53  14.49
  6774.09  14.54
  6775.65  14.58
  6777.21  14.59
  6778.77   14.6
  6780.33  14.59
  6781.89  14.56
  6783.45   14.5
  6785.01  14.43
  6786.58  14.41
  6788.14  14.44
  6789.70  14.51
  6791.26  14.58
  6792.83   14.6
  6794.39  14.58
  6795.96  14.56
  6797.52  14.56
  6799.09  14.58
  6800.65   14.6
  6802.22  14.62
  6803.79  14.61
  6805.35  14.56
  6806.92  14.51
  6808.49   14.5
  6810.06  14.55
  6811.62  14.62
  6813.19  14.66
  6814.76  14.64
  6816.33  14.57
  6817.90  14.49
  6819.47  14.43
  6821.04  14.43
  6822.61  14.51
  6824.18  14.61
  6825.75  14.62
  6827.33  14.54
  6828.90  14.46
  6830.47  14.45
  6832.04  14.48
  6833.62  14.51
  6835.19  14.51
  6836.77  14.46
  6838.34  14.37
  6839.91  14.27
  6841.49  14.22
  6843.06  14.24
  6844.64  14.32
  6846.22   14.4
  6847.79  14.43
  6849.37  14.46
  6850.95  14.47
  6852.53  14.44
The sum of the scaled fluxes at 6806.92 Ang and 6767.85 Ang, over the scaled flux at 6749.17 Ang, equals 1.973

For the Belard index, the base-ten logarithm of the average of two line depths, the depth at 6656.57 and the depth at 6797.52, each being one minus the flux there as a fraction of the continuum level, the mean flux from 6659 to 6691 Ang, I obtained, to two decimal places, -1.88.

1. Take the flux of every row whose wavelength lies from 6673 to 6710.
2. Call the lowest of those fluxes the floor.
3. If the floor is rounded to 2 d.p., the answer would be 14.90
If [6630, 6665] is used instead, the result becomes 14.69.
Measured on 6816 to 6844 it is 14.22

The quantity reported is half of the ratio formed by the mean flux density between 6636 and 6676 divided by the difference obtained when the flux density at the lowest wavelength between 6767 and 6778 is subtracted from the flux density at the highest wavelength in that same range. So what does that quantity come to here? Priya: 29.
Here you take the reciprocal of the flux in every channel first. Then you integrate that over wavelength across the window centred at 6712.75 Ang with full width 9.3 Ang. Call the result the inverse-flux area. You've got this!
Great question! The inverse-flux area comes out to 0.63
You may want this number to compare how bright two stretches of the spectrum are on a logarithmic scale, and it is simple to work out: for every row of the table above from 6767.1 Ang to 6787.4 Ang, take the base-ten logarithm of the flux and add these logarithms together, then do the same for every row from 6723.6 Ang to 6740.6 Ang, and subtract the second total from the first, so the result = 2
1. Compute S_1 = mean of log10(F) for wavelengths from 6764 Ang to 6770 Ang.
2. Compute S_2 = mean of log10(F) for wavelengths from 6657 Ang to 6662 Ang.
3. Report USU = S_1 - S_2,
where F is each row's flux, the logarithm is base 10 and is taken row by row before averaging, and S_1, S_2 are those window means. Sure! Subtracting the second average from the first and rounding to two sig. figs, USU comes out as -0.012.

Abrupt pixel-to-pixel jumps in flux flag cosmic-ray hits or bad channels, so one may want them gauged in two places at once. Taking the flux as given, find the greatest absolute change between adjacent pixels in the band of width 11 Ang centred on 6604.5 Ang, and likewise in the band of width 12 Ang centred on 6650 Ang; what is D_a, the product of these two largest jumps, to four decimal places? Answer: 0.0088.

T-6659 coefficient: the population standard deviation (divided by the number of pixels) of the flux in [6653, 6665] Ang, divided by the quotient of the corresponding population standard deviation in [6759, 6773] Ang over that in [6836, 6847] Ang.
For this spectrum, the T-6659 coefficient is 0.08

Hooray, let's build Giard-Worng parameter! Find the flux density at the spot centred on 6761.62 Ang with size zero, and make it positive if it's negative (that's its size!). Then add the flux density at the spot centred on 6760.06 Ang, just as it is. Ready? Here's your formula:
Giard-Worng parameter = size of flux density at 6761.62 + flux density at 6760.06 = 29.5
